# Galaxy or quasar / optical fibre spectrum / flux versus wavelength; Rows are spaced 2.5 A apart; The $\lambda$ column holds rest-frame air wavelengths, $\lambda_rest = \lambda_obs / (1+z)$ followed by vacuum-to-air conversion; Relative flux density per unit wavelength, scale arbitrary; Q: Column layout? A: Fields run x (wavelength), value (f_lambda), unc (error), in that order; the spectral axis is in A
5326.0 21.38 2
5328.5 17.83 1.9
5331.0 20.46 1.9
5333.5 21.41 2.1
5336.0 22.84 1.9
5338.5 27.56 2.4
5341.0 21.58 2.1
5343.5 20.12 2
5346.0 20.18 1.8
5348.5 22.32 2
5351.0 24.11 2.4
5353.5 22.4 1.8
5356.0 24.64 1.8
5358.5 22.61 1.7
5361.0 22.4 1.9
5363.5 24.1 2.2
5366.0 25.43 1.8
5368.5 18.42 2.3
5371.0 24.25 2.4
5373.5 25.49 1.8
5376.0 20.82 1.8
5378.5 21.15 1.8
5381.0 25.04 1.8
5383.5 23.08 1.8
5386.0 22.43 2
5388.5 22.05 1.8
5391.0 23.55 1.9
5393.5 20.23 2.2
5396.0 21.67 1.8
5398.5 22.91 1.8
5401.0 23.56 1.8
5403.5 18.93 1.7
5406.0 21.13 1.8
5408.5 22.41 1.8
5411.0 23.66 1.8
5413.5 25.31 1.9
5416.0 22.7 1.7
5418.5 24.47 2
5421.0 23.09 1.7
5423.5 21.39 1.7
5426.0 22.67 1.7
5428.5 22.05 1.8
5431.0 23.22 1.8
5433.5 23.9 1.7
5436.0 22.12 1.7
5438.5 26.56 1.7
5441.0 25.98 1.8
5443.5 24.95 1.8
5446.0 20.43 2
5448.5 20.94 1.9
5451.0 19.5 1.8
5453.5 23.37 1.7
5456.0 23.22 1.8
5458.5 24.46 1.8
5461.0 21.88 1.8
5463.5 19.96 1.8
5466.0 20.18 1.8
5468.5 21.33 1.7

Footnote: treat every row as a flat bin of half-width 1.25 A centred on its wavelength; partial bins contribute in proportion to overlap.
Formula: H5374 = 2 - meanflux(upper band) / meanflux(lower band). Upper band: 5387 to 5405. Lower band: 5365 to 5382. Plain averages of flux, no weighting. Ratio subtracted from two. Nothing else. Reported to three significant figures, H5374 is 1.05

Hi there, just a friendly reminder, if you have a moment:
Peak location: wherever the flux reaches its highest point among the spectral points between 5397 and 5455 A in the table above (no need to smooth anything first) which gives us 5438.5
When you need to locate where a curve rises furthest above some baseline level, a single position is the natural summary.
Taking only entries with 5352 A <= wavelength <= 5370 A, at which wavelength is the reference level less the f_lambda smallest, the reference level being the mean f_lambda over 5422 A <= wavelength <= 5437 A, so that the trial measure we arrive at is 5366.0 A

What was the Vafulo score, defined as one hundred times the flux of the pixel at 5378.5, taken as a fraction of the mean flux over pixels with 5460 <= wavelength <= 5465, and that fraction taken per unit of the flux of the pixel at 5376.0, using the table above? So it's 4.9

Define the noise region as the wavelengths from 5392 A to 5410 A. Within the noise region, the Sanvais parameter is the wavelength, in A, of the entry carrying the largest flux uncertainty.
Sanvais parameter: 5393.5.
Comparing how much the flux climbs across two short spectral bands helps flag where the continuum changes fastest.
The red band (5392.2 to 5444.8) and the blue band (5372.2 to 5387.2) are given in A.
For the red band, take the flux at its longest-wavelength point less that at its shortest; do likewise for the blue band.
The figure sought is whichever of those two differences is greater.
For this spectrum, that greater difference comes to 4.7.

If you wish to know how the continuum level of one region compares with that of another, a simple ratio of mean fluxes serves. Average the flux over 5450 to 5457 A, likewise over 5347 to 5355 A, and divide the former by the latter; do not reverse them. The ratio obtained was 0.96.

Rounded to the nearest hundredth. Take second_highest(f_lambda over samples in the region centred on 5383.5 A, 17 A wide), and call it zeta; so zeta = 23.55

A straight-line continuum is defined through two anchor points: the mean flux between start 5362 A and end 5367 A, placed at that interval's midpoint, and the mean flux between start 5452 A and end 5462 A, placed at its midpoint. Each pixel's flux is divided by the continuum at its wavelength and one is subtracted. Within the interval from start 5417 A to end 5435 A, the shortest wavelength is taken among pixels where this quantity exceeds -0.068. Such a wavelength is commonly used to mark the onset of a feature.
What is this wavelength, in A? 5418.5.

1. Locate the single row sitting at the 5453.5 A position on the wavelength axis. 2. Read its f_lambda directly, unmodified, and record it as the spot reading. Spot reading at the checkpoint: 23.37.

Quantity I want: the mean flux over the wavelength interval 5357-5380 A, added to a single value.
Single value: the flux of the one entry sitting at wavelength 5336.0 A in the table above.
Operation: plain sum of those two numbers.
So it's 45.6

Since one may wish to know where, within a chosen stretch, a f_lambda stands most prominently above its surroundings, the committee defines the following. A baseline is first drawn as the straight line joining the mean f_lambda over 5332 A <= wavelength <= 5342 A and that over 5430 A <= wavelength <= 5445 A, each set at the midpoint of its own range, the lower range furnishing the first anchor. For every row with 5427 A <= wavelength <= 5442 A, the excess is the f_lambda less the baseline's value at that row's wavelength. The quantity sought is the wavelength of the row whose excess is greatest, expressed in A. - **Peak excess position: 5438.5 A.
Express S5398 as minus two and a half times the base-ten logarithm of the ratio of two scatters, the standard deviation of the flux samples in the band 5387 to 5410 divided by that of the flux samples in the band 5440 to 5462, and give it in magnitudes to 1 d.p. 0.4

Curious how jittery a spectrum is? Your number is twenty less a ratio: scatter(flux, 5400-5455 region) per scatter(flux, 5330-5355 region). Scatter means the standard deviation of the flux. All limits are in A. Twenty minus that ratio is 19.1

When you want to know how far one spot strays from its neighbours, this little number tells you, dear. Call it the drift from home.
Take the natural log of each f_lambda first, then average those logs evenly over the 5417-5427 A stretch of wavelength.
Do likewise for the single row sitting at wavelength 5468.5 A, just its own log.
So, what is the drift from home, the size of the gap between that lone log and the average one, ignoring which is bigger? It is 0.07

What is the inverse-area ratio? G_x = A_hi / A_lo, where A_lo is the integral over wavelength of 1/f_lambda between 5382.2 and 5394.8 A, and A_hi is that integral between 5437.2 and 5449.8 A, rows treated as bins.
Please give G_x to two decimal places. 0.95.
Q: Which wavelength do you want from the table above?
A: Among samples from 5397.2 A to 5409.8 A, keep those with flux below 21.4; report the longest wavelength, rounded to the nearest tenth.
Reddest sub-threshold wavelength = 5406.0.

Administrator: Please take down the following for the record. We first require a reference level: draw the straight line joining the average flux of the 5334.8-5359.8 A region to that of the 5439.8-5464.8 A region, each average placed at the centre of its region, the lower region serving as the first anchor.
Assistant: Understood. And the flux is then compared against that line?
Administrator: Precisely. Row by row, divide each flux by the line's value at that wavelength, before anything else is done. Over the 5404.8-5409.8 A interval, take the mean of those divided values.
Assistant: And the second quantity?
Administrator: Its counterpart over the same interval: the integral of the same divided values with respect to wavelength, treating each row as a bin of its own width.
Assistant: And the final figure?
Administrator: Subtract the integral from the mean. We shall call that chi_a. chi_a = -3.85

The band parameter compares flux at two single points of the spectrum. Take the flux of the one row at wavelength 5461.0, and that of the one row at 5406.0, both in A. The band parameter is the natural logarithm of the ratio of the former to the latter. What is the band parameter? 0.03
